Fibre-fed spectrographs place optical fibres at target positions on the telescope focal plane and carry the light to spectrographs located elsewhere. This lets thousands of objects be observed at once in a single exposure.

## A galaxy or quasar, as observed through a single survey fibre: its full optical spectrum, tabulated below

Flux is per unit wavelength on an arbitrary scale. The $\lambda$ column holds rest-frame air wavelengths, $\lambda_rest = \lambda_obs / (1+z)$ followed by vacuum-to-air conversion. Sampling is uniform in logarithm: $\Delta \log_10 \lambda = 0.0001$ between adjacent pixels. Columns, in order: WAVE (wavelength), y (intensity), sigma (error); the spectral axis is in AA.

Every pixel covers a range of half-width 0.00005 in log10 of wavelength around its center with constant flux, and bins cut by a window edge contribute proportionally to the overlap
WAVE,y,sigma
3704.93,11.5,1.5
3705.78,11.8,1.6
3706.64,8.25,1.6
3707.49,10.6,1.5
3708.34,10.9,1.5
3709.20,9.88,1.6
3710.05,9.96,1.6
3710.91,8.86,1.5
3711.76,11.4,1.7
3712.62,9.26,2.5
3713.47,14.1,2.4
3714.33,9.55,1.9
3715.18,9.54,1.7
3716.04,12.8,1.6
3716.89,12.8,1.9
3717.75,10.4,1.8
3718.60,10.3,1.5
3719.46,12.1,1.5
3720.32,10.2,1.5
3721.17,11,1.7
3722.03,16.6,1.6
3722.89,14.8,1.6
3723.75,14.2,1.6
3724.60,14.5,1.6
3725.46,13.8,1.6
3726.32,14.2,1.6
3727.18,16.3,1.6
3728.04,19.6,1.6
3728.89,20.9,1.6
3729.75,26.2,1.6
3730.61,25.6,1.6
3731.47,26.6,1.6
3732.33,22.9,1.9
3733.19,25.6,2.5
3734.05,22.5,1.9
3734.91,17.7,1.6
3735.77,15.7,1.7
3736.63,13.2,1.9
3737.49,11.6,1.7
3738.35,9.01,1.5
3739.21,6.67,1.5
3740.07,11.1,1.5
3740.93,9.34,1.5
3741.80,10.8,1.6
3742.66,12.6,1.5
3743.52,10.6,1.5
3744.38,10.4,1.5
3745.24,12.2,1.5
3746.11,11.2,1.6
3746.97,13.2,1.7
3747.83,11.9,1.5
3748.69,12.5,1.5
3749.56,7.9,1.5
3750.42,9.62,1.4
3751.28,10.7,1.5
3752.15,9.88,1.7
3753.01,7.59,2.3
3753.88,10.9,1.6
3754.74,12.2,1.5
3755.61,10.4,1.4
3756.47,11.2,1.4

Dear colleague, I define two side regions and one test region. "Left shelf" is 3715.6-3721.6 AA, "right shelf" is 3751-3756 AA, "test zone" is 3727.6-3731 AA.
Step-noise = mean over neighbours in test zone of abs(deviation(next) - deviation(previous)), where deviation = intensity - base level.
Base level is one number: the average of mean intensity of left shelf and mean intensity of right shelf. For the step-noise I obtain 2.4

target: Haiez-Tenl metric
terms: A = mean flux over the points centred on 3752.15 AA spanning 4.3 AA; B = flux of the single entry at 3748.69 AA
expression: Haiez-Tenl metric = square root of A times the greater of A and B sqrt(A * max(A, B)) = 11.0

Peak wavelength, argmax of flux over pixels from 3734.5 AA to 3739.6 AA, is 3734.91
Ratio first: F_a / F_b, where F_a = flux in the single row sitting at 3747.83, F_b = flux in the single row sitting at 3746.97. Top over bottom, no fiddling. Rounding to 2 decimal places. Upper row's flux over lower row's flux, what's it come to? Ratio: 0.90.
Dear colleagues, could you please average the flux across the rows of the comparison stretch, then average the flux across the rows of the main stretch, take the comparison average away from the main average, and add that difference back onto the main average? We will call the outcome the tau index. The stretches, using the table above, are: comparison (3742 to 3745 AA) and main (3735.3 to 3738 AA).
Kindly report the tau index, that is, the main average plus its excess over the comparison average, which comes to 16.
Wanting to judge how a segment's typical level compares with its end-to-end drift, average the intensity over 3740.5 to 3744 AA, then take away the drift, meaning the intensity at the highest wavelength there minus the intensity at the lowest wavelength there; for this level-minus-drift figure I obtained 9.6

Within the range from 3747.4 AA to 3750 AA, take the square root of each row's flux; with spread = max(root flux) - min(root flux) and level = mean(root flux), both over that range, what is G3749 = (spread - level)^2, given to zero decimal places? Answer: 6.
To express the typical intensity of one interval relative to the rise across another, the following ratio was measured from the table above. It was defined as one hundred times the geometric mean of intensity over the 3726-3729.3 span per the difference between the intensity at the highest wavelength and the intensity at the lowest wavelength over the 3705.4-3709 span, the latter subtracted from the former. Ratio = -1950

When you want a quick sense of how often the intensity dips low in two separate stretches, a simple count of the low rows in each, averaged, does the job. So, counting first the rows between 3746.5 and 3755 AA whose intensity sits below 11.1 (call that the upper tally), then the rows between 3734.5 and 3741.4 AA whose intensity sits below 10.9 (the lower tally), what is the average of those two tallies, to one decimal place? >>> 4.5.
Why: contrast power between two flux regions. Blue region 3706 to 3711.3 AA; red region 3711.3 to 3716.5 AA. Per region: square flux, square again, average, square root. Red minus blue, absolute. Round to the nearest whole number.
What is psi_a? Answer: 36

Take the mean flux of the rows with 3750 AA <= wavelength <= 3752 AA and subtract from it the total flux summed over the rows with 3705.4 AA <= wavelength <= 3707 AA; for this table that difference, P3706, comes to -9.9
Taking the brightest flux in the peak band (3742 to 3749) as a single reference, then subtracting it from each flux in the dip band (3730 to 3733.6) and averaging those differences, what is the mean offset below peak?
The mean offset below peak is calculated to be 12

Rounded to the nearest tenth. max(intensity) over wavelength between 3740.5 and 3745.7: 12.6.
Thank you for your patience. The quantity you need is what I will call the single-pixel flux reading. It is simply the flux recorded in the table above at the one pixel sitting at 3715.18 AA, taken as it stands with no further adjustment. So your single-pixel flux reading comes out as 9.54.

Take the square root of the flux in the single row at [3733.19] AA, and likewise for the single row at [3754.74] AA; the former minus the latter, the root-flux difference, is 1.6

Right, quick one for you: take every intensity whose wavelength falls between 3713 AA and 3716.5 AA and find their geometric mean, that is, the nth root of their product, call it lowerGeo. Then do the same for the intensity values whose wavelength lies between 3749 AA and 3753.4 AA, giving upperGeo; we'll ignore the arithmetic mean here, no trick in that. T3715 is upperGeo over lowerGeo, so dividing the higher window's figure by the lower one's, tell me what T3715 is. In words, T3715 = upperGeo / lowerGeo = 0.80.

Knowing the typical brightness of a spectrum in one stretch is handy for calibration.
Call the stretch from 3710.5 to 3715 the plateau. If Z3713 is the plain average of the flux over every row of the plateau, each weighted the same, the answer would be 11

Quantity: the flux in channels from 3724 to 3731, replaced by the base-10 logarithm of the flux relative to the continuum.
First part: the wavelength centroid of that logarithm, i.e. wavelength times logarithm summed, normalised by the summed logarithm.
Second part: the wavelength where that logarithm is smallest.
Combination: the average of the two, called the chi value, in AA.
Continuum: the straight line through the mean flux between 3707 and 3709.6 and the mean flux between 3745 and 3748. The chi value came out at 3727.0 AA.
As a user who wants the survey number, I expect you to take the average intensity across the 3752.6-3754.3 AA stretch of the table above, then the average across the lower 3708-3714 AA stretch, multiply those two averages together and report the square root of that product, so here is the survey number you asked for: 10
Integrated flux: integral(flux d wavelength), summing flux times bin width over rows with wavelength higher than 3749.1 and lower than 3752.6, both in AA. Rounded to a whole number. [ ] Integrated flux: 33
